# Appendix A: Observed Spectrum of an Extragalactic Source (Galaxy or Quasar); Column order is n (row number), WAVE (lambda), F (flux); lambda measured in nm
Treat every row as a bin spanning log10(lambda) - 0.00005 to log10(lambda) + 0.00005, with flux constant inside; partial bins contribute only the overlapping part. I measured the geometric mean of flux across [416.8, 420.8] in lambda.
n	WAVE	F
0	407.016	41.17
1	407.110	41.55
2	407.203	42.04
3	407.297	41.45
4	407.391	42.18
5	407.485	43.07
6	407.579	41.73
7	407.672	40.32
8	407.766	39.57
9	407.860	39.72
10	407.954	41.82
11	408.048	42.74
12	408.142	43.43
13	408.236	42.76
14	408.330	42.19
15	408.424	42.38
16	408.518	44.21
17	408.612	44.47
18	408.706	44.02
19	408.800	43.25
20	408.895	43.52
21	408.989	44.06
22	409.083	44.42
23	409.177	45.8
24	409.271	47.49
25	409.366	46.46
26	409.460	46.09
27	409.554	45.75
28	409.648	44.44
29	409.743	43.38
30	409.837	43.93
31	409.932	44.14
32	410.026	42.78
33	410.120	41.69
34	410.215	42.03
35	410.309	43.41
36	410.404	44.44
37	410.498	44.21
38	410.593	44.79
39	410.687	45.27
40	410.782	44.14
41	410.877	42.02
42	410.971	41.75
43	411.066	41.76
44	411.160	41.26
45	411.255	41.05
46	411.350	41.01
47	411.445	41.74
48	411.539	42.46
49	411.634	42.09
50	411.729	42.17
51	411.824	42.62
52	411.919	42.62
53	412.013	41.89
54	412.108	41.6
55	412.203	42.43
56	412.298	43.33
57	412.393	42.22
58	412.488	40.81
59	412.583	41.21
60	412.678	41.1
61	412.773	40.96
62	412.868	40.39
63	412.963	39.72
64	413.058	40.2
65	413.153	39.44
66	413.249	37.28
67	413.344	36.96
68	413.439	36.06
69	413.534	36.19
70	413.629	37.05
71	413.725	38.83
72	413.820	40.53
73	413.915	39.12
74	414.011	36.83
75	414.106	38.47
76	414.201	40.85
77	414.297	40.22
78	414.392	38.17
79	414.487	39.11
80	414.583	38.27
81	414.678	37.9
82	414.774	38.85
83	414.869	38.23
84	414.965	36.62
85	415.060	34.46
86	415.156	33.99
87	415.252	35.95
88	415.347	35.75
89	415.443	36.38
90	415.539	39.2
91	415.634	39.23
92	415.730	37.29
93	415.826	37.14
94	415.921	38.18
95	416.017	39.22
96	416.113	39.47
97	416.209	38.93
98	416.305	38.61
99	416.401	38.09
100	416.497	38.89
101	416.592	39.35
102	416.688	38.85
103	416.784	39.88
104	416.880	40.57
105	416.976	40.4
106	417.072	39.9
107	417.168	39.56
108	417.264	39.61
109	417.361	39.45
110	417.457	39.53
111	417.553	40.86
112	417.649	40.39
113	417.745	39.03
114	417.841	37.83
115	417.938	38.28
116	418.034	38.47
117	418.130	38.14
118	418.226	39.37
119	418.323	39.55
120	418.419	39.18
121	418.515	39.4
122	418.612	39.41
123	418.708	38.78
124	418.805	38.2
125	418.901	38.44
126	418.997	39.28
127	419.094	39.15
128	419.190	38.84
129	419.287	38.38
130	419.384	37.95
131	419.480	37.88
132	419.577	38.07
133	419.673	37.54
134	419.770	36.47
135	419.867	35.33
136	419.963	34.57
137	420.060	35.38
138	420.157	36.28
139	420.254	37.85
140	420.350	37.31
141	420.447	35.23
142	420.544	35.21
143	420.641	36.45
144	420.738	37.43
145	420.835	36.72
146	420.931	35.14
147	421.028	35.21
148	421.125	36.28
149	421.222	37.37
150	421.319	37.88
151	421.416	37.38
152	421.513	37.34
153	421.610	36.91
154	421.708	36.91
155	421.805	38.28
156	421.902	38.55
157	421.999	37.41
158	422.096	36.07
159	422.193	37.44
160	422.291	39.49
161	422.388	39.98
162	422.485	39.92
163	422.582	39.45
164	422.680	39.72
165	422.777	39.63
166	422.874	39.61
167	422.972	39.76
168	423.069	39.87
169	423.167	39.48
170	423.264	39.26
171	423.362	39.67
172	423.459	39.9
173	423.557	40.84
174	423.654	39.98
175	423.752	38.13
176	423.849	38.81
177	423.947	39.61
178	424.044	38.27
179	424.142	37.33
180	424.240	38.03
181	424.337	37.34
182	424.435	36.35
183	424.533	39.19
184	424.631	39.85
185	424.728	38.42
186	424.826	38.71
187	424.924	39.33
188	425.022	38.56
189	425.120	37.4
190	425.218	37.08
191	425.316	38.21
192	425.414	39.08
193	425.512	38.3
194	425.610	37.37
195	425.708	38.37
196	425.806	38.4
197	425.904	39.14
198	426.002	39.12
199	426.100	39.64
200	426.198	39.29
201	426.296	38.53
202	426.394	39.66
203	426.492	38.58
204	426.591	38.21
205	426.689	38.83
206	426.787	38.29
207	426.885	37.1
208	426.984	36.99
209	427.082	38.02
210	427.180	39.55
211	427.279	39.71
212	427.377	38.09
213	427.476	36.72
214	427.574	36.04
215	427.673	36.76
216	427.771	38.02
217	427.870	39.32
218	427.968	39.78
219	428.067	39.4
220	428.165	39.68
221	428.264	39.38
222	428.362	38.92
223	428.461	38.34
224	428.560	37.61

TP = 38.2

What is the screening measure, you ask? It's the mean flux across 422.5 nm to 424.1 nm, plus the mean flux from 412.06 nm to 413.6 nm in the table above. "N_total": 79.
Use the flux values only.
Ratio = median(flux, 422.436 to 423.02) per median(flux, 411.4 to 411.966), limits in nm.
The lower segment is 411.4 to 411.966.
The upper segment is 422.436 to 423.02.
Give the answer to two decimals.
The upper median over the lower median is 0.94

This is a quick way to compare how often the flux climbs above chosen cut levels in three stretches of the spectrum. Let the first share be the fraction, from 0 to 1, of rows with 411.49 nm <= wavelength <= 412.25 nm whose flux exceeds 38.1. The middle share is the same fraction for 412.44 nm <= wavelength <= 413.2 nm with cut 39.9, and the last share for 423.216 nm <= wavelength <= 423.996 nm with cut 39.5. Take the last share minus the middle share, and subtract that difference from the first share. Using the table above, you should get 1.1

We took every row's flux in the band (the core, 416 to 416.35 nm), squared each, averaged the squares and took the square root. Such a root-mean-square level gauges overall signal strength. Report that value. 39.1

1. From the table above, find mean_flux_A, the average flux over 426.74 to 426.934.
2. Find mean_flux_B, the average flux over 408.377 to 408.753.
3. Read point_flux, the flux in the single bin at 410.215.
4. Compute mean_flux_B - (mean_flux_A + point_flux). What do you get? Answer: -36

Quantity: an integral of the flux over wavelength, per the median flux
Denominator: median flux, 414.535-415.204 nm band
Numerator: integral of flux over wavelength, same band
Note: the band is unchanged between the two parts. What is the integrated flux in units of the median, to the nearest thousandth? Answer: 0.651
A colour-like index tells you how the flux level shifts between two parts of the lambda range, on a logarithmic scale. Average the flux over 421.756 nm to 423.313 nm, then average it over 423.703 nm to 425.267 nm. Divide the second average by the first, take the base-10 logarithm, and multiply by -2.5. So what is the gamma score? 0.020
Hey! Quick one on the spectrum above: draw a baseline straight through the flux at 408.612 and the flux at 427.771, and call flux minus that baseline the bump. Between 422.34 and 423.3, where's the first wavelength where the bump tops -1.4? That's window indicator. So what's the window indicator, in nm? 422.388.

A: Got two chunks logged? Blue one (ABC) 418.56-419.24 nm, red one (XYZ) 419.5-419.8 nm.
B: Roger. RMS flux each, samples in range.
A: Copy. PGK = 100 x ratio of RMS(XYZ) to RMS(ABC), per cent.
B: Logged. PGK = 96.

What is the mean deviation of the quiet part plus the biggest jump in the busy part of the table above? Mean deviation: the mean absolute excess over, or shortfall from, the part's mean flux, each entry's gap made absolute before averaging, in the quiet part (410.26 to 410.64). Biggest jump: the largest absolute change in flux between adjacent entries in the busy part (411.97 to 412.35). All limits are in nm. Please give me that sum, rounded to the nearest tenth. 1.3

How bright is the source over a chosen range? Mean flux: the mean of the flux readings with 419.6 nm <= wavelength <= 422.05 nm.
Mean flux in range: 36.7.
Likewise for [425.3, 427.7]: 38.3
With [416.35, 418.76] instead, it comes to 39.3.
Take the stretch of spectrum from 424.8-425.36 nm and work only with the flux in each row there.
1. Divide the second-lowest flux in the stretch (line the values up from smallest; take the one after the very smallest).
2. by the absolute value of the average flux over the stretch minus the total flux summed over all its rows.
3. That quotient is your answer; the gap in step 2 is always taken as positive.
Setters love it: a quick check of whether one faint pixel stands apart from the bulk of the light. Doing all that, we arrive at 0.1957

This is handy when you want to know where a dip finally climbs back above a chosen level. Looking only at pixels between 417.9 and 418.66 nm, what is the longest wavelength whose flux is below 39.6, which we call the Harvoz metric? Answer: 418.612 nm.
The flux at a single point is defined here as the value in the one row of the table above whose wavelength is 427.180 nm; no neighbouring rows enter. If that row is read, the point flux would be 39.55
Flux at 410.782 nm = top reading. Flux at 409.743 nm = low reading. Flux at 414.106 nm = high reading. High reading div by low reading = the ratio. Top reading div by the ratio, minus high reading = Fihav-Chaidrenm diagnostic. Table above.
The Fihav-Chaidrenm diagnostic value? 11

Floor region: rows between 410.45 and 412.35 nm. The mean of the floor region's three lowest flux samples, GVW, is 41.1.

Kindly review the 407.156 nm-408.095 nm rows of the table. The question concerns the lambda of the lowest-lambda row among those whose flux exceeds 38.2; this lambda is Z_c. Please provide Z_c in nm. 407.203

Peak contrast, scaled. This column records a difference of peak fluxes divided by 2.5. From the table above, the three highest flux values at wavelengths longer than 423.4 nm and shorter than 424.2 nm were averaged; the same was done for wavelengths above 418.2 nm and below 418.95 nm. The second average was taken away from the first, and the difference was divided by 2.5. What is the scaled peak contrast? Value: 0.3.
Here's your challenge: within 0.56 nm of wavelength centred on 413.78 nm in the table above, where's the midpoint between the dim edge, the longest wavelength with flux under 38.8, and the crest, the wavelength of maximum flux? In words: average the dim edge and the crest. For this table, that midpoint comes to 413.92 nm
